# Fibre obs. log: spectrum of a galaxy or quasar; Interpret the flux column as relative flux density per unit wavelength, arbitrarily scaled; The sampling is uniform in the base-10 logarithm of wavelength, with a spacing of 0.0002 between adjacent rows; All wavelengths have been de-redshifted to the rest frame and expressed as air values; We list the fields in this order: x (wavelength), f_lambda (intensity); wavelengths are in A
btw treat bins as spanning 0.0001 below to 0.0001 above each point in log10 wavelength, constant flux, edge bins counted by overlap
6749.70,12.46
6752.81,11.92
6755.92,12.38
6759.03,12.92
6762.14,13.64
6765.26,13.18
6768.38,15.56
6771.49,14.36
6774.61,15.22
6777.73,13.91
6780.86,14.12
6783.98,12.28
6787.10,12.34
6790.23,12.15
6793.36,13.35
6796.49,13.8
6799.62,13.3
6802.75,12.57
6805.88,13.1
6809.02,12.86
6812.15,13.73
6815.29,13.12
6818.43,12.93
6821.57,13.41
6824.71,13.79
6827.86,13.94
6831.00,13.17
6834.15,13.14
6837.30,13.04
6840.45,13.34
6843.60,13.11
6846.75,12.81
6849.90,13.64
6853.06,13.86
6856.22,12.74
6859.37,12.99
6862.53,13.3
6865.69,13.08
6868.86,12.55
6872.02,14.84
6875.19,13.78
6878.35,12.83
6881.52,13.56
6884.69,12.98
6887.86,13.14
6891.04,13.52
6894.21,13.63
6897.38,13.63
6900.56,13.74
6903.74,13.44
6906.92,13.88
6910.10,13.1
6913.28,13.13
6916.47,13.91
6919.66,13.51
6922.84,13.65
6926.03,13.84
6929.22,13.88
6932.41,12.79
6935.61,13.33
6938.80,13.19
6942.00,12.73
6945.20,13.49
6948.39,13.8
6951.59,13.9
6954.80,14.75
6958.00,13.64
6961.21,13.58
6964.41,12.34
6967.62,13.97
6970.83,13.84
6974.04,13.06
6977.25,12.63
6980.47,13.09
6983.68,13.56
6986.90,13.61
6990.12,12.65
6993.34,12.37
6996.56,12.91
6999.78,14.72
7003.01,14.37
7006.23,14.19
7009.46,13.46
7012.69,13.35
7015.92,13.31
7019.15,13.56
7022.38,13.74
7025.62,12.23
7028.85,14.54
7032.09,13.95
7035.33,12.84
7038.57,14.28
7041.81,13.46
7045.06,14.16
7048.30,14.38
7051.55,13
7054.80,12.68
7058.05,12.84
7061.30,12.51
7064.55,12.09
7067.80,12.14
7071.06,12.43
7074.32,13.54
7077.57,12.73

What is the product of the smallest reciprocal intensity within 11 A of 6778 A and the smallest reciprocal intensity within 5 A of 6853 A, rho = 0.0046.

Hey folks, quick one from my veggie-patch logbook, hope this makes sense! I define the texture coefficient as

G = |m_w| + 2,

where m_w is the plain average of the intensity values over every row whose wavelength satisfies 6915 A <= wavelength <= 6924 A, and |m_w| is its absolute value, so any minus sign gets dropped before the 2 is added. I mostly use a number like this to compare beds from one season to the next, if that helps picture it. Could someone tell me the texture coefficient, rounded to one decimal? 15.7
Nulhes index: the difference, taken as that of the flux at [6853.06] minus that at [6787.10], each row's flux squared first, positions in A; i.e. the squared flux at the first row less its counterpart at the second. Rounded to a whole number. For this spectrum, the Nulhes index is 40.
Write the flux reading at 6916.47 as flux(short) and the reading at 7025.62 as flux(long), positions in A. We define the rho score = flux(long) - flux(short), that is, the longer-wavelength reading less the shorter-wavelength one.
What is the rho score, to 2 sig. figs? -1.7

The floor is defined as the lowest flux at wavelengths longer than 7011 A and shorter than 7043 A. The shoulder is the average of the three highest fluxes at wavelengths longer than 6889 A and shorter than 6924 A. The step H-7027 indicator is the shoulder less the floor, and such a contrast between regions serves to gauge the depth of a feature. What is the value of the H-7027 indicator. 1.61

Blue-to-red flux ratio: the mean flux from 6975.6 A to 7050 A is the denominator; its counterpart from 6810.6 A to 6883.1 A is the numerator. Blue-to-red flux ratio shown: 0.99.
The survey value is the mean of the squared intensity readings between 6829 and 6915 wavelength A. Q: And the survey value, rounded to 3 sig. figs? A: 178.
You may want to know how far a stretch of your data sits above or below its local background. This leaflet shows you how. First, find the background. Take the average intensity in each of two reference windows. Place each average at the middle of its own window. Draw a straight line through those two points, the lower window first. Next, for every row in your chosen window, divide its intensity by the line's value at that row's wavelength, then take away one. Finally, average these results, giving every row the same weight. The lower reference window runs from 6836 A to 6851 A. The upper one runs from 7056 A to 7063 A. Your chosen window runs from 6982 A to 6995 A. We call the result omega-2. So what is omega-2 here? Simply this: 0.016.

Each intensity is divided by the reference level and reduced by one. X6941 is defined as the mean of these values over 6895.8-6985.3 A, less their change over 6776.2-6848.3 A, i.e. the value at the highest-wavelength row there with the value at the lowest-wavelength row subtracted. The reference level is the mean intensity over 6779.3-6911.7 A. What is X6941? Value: 0.10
